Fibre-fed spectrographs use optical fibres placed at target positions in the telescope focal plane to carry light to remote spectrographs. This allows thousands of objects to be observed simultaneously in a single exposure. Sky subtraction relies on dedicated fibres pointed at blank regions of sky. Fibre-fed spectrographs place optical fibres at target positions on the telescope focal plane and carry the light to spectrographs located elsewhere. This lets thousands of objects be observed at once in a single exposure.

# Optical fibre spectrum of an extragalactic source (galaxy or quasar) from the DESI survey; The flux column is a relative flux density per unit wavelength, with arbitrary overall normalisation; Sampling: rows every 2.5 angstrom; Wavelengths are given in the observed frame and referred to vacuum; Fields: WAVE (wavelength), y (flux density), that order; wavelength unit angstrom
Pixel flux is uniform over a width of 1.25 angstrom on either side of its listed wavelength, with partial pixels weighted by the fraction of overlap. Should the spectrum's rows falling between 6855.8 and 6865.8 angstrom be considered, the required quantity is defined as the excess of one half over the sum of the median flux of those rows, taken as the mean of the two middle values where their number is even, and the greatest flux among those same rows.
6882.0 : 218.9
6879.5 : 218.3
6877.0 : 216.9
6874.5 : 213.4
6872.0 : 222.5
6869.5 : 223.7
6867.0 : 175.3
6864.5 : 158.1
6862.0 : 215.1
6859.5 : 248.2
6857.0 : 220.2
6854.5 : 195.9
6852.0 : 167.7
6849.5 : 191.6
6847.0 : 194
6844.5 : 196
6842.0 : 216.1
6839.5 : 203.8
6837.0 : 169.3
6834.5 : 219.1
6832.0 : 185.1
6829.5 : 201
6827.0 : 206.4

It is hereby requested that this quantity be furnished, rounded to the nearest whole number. -465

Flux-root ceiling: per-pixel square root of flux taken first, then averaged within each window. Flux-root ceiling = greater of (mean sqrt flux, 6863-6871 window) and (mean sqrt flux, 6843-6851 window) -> 13.9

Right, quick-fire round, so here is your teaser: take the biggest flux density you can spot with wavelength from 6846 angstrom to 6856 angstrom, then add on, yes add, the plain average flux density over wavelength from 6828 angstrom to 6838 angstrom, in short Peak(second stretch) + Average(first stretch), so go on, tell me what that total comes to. 390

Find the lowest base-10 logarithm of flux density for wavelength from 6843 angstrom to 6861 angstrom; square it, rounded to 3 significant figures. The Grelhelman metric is 4.95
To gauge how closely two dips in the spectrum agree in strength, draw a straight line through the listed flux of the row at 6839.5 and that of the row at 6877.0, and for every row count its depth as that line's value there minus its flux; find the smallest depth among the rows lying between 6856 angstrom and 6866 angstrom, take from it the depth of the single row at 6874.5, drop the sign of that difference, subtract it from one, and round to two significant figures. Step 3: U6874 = -39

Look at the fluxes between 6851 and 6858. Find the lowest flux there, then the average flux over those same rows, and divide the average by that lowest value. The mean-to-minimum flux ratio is 1.16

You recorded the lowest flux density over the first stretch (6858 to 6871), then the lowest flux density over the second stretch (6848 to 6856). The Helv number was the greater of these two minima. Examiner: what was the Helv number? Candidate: 168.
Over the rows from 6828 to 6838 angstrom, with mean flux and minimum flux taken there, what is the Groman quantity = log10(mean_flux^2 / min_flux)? 2.35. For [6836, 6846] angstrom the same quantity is 2.36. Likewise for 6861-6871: 2.37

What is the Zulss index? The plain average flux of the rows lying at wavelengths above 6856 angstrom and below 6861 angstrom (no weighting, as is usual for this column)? 234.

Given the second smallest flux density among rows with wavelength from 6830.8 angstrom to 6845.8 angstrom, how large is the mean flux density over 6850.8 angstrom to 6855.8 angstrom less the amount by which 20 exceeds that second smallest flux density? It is 347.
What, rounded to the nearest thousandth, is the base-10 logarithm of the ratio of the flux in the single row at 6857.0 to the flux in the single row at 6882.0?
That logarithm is 0.003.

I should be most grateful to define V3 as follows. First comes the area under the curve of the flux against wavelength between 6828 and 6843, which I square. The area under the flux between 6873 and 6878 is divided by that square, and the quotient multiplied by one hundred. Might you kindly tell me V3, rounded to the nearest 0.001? 0.012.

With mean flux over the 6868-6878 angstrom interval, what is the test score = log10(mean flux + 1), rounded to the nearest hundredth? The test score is 2.34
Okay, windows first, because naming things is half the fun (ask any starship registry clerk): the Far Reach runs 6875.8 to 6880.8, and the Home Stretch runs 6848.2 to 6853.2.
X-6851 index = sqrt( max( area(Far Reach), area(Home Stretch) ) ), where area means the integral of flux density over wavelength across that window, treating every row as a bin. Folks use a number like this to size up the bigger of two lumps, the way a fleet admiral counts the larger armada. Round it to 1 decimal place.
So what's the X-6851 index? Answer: 33.0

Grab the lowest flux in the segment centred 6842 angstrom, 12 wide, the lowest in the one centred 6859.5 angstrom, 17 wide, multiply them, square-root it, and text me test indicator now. 164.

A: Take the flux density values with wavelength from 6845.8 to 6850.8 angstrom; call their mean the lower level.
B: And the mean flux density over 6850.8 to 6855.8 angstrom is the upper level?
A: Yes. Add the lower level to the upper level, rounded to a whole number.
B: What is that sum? 375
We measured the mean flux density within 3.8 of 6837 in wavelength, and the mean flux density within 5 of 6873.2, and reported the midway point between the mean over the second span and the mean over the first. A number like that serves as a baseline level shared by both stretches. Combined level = 208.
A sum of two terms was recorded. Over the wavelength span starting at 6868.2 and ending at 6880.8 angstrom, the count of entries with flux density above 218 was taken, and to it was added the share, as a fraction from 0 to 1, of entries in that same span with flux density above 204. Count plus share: 4.0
